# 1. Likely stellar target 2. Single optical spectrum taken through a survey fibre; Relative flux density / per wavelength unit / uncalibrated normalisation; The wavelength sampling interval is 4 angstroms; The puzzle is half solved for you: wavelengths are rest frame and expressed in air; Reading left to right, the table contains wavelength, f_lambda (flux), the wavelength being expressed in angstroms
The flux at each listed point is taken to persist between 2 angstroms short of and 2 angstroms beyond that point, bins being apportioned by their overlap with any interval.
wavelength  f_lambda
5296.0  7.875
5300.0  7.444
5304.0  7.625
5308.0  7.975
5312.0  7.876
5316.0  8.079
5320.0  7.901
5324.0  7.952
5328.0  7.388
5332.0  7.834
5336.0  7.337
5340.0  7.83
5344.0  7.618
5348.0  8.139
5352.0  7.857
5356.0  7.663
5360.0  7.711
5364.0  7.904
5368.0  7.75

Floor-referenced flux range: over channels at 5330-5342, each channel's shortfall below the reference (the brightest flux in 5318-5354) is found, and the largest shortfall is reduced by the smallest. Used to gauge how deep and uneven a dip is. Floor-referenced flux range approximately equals 0.50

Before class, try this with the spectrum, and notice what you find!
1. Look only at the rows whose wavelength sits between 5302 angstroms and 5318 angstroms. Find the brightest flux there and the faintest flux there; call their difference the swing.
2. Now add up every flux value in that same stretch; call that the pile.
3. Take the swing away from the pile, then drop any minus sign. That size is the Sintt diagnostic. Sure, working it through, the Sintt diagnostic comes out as 31.1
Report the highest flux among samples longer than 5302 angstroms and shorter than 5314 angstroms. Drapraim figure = 7.975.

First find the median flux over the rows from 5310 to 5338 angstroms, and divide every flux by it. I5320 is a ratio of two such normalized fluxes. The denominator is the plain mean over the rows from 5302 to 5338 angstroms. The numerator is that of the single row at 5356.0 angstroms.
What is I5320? 0.99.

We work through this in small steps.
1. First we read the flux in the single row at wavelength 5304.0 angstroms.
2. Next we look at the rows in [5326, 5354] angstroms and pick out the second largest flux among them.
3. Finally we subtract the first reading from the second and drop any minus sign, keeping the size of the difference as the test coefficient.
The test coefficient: 0.23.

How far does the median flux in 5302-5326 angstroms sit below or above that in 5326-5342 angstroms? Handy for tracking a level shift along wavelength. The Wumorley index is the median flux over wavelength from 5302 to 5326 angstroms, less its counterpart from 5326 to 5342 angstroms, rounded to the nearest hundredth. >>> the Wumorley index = 0.32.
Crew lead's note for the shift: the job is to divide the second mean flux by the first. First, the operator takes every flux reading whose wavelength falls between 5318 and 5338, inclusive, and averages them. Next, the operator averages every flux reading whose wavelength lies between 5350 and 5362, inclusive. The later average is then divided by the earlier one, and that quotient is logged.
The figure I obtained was 1.01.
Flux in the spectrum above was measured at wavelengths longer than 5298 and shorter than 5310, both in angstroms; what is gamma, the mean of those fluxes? 7.68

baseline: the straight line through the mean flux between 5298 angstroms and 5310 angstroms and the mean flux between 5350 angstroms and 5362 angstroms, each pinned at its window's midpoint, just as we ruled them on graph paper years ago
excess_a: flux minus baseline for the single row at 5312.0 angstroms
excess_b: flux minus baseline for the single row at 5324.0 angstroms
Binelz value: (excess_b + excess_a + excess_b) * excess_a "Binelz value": 0.13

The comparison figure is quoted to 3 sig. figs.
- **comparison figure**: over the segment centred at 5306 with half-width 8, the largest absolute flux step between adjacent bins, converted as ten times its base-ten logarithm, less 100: -105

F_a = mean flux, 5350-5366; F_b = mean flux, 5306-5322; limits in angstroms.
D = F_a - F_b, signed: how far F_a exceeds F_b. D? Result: -0.17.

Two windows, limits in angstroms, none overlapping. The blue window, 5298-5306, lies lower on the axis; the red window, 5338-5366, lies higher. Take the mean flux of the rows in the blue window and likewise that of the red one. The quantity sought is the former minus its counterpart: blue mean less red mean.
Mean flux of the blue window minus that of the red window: -0.3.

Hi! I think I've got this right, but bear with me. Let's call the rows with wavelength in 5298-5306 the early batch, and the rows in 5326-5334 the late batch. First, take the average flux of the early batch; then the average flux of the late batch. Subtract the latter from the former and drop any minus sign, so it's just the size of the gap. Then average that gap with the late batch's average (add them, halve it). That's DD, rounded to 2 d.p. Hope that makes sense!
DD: 3.84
